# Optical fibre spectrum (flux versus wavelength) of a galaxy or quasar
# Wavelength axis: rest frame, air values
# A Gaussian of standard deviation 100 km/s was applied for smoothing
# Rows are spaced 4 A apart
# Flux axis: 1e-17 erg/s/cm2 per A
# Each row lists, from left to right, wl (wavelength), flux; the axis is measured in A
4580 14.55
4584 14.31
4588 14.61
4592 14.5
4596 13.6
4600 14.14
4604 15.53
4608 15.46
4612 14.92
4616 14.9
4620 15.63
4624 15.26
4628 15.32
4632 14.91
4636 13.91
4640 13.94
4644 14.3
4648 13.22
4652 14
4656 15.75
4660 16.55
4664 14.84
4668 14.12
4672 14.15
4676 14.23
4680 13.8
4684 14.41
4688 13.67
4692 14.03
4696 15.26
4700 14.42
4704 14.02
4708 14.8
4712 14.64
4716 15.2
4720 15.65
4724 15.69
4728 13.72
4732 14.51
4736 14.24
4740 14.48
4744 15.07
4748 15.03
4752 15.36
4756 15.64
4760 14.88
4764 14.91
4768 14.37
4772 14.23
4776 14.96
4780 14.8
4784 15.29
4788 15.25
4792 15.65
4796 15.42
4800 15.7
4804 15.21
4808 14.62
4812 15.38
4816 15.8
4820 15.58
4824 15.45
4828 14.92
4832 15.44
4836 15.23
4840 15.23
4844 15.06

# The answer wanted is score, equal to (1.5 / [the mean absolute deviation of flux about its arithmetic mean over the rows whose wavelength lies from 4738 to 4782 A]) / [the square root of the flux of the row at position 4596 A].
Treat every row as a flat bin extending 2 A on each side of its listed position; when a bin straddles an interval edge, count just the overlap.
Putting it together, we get 1.3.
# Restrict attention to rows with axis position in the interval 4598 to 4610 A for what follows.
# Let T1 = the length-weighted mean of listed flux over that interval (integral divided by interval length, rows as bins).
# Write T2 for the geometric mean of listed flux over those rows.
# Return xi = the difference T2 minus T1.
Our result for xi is -0.0139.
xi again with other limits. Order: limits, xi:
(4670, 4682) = -0.0012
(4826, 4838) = -0.0015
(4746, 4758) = -0.0020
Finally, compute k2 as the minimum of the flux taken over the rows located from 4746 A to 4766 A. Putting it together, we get 14.88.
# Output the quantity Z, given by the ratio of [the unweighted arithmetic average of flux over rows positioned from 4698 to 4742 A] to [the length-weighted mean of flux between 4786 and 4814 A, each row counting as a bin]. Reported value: 0.96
